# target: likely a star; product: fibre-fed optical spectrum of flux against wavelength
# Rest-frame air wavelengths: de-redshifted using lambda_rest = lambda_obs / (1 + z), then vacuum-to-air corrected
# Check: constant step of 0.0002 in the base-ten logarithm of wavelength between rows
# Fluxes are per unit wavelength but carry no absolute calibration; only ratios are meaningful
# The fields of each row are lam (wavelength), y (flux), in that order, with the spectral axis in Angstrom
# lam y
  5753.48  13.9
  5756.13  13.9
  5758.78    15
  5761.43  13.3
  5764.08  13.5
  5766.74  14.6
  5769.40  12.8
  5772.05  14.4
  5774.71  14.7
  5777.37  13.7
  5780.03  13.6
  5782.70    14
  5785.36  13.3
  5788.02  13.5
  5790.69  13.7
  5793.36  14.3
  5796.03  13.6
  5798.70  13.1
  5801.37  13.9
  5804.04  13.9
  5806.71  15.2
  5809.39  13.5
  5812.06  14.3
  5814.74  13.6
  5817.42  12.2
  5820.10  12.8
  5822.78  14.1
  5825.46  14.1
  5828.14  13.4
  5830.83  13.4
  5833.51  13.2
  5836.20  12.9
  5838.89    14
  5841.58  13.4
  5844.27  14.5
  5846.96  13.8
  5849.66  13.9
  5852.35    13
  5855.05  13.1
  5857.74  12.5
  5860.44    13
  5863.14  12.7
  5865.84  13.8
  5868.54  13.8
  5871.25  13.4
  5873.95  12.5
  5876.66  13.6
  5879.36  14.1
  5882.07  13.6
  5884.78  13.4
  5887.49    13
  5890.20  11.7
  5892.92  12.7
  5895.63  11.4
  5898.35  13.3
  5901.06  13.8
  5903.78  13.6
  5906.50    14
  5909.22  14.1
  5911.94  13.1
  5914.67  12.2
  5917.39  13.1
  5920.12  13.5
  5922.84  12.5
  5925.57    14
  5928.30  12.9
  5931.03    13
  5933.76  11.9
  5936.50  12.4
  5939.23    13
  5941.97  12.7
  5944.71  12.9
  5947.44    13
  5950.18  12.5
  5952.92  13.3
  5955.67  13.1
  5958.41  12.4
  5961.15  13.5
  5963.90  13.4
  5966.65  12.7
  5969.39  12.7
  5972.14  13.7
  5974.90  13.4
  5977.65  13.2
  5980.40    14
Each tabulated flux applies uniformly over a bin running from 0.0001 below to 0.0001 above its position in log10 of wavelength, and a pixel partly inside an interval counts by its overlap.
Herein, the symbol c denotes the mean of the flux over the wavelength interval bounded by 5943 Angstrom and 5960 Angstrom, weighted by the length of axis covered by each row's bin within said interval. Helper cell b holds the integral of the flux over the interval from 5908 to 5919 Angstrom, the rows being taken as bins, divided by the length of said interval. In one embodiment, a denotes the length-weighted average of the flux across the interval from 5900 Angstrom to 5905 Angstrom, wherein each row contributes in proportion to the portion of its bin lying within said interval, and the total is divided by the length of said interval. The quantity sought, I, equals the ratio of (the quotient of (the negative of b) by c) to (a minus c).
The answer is -1.2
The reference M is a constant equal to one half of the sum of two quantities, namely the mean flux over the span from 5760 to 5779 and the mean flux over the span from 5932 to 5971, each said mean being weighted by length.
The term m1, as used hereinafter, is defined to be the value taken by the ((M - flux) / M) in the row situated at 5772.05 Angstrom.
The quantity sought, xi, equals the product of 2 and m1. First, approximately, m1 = -0.079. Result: -0.16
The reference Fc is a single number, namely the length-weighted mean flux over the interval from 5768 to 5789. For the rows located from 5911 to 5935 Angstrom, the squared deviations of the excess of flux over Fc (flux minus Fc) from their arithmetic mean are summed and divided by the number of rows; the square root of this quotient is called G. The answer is 0.61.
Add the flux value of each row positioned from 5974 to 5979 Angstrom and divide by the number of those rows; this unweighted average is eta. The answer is 13.3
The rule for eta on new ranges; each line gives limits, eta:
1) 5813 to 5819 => 12.9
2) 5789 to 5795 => 14.0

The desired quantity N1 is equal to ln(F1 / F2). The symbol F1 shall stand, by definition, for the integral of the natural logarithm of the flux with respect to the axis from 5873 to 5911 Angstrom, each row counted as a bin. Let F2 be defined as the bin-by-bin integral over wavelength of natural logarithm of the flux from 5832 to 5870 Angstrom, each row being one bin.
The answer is -0.006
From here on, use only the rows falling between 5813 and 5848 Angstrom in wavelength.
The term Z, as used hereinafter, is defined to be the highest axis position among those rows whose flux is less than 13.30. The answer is 5836.20 Angstrom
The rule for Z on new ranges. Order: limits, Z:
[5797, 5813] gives 5798.70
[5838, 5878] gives 5873.95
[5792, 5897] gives 5895.63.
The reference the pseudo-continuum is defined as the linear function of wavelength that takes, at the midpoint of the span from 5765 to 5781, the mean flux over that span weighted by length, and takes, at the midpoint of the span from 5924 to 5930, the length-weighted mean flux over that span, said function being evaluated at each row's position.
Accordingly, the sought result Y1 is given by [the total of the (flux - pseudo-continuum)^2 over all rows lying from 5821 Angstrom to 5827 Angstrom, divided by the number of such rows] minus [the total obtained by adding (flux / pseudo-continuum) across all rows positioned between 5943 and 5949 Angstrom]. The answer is -1.84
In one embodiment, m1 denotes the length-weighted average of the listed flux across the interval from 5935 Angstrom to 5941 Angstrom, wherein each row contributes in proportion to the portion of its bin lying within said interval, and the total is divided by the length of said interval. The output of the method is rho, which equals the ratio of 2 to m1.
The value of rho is 0.158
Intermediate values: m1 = 12.7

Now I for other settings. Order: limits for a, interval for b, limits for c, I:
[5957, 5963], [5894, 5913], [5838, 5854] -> 1.3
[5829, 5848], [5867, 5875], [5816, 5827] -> -3.6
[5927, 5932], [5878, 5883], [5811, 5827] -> 1.9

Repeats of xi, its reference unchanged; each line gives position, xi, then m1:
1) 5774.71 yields -0.20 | -0.101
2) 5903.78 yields -0.04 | -0.019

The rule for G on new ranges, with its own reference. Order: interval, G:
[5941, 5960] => 0.30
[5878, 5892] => 0.81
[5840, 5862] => 0.60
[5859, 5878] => 0.49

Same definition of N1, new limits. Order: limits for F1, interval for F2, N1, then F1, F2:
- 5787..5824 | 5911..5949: -0.003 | 97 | 97.0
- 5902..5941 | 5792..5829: 0.034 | 100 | 96.9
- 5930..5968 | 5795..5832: 0.003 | 97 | 96.7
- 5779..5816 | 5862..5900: -0.005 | 97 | 97.6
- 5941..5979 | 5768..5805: 0.006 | 98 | 97.0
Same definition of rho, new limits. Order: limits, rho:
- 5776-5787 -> 0.146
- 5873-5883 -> 0.148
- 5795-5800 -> 0.150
